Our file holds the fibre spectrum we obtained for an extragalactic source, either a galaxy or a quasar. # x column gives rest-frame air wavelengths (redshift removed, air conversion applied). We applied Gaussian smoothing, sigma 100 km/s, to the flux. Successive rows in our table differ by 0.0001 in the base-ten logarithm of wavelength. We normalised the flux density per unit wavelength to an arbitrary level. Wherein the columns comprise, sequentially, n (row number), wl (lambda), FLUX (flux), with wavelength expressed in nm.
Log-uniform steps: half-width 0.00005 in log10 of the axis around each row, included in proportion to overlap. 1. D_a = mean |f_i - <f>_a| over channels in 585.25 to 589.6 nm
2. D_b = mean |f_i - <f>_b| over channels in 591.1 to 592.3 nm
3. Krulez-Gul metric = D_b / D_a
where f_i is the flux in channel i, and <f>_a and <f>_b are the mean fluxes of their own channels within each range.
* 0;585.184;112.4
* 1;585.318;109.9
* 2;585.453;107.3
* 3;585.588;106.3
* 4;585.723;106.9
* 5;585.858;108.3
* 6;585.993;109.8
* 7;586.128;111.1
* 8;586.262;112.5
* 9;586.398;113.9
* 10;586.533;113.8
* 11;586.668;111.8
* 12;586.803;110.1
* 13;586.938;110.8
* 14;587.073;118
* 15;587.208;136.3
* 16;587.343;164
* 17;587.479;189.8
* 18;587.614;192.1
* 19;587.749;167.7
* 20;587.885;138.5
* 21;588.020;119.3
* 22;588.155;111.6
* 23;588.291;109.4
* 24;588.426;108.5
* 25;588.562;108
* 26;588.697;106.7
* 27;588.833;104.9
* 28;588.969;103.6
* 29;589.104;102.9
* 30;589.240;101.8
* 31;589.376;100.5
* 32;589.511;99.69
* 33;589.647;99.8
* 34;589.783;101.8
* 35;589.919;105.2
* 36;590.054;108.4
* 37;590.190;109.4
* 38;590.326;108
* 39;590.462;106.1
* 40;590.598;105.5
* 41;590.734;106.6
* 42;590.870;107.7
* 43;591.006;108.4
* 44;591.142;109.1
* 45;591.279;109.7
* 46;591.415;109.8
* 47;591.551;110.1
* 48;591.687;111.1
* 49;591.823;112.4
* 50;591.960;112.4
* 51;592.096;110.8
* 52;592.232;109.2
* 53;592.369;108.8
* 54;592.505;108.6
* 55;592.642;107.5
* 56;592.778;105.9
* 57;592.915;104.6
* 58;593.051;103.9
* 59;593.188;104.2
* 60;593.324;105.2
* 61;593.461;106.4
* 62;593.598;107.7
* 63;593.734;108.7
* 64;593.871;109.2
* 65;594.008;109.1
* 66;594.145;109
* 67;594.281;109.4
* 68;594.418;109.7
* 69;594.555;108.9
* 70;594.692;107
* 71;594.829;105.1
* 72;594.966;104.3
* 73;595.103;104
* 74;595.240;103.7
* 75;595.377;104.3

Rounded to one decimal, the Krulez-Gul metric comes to 0.1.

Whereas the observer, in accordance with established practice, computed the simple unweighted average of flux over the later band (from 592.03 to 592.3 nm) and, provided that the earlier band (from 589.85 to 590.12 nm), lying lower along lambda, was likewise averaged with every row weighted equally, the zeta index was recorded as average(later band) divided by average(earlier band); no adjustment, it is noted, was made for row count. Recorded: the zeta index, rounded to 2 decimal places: 1.03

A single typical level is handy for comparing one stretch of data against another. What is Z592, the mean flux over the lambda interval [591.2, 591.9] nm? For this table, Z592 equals 111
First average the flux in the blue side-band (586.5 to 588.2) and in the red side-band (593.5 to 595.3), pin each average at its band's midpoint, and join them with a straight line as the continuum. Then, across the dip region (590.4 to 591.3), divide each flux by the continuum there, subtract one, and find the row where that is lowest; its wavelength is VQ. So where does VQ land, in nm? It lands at 590.598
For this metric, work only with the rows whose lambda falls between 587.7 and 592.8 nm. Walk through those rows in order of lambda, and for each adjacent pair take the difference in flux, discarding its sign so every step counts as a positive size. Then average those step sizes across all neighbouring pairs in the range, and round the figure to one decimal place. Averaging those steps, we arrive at 2.6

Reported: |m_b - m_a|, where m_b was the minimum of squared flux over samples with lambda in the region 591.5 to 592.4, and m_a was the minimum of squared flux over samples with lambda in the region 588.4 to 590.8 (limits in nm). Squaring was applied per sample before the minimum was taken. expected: 1899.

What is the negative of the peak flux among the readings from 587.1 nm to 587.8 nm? -192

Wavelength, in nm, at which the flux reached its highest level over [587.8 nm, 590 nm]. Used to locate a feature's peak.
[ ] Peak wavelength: 587.885 nm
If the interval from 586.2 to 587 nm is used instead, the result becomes 586.398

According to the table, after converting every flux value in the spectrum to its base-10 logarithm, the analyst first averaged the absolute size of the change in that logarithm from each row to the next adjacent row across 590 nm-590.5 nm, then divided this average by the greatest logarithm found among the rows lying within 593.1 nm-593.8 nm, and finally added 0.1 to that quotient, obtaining 0.103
